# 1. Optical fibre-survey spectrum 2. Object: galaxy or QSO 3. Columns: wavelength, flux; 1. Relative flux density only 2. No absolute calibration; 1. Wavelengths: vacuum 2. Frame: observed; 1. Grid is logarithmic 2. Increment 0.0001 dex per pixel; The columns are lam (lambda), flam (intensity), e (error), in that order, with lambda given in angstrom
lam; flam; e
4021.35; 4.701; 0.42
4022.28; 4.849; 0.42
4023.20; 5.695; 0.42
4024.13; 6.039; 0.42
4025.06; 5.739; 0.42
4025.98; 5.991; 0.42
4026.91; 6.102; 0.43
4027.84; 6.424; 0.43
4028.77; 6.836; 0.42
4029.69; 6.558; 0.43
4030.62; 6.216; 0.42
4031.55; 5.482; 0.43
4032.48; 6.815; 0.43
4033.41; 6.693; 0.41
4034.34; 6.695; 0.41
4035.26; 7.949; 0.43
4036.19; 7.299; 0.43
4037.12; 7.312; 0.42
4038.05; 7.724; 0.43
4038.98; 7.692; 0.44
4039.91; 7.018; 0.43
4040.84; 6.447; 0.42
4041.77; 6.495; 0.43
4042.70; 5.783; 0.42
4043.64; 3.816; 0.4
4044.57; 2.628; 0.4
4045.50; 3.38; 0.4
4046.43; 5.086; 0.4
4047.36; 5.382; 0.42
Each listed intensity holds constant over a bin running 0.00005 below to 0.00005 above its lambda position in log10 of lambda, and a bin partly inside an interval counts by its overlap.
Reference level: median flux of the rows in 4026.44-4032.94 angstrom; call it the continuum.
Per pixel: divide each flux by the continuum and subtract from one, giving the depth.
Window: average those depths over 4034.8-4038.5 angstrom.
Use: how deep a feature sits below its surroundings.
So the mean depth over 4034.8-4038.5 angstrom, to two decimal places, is -0.18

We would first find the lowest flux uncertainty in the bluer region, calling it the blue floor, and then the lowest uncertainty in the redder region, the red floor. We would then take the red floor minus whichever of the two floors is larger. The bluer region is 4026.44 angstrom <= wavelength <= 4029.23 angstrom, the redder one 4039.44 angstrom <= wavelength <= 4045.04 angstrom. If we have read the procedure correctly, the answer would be -0.020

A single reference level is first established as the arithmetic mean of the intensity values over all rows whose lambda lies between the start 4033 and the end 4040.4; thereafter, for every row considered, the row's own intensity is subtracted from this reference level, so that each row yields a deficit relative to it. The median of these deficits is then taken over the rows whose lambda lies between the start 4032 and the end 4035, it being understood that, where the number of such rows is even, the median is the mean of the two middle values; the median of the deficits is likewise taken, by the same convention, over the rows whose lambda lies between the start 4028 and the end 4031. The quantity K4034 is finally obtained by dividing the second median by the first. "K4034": 1.2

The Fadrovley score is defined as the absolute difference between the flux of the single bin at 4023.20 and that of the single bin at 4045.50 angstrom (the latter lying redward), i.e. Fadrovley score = 2.3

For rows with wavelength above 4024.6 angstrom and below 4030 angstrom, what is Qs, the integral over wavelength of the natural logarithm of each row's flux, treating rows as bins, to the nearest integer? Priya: 10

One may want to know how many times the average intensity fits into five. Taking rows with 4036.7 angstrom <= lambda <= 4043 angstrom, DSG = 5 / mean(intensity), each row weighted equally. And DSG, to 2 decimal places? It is 0.72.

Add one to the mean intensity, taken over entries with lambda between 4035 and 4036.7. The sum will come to 8.6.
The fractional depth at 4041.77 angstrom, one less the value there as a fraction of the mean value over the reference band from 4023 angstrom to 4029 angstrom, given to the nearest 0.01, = -0.06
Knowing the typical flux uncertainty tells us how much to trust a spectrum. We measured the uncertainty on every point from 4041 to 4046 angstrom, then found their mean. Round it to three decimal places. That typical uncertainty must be 0.410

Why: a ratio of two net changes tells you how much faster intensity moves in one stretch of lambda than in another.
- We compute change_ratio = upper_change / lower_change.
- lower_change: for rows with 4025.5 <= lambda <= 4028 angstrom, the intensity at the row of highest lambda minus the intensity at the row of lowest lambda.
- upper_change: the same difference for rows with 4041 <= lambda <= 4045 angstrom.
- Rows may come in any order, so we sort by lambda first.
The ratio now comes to -8.9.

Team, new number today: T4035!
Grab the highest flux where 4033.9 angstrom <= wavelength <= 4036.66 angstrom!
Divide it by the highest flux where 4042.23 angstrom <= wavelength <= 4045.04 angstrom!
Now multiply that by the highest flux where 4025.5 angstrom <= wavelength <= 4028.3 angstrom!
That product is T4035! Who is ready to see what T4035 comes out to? 8.8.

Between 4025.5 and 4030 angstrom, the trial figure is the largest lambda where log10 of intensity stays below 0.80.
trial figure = 4026.91 angstrom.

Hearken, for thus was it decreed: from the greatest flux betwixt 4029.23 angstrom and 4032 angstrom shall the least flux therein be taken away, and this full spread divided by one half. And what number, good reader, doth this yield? 2.15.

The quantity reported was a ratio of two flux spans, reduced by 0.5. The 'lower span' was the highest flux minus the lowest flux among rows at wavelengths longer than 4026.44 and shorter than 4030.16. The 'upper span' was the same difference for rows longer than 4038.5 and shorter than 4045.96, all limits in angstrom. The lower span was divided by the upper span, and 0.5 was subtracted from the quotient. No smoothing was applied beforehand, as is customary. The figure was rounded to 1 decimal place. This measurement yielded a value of -0.4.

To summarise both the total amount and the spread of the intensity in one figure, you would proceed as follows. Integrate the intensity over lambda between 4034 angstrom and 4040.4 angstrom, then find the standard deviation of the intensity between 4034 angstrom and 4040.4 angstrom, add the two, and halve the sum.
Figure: 24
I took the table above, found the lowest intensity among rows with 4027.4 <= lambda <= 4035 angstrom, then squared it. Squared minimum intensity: 30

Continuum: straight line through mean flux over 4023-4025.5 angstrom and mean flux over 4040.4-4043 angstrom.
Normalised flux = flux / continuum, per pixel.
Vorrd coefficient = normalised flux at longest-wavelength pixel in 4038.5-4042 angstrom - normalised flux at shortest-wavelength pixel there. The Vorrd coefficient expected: -0.20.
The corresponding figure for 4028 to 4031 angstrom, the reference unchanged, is -0.11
